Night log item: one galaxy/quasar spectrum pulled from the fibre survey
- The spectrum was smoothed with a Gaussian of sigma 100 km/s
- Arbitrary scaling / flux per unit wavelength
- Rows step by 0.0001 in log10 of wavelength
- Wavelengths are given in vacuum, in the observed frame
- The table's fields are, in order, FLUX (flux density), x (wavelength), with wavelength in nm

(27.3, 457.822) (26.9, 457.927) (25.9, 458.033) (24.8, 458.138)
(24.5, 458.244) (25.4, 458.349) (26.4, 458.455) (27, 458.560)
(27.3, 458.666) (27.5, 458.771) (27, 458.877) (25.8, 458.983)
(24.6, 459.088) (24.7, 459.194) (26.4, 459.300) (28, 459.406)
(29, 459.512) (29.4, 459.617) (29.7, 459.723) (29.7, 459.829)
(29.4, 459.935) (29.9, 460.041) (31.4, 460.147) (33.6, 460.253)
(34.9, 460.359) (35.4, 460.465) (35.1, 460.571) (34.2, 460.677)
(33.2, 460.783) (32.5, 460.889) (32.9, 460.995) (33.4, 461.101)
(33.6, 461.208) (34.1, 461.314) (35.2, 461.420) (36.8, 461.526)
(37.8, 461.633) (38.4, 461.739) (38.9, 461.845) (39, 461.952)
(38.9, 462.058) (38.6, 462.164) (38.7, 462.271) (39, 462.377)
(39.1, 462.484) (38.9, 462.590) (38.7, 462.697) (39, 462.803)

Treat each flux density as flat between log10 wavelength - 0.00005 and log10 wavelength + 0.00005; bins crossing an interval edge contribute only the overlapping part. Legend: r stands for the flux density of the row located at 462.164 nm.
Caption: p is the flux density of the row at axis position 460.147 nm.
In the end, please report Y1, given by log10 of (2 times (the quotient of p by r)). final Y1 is 0.21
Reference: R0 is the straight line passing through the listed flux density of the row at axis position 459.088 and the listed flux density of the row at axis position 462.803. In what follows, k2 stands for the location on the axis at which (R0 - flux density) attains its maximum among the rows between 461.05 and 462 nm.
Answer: 461.208 nm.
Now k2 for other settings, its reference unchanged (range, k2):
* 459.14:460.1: 459.194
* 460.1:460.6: 460.147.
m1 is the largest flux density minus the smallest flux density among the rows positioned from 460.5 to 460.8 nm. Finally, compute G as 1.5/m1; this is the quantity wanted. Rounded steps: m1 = 1.9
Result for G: 0.79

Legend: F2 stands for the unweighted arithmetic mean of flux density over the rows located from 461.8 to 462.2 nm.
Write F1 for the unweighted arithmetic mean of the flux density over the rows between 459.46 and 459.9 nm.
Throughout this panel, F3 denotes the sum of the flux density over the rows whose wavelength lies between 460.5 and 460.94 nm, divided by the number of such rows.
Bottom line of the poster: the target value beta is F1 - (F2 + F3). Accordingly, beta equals -43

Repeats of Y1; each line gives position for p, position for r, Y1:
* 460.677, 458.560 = 0.40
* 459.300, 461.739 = 0.14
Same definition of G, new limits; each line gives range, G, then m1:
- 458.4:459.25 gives 0.52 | 2.9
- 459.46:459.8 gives 2.14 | 0.7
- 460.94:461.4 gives 1.25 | 1.2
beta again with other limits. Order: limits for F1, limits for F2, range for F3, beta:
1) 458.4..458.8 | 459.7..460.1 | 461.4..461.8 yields -40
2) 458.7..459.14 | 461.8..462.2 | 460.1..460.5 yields -46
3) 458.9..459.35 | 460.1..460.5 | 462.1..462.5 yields -47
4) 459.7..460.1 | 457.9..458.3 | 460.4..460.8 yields -30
